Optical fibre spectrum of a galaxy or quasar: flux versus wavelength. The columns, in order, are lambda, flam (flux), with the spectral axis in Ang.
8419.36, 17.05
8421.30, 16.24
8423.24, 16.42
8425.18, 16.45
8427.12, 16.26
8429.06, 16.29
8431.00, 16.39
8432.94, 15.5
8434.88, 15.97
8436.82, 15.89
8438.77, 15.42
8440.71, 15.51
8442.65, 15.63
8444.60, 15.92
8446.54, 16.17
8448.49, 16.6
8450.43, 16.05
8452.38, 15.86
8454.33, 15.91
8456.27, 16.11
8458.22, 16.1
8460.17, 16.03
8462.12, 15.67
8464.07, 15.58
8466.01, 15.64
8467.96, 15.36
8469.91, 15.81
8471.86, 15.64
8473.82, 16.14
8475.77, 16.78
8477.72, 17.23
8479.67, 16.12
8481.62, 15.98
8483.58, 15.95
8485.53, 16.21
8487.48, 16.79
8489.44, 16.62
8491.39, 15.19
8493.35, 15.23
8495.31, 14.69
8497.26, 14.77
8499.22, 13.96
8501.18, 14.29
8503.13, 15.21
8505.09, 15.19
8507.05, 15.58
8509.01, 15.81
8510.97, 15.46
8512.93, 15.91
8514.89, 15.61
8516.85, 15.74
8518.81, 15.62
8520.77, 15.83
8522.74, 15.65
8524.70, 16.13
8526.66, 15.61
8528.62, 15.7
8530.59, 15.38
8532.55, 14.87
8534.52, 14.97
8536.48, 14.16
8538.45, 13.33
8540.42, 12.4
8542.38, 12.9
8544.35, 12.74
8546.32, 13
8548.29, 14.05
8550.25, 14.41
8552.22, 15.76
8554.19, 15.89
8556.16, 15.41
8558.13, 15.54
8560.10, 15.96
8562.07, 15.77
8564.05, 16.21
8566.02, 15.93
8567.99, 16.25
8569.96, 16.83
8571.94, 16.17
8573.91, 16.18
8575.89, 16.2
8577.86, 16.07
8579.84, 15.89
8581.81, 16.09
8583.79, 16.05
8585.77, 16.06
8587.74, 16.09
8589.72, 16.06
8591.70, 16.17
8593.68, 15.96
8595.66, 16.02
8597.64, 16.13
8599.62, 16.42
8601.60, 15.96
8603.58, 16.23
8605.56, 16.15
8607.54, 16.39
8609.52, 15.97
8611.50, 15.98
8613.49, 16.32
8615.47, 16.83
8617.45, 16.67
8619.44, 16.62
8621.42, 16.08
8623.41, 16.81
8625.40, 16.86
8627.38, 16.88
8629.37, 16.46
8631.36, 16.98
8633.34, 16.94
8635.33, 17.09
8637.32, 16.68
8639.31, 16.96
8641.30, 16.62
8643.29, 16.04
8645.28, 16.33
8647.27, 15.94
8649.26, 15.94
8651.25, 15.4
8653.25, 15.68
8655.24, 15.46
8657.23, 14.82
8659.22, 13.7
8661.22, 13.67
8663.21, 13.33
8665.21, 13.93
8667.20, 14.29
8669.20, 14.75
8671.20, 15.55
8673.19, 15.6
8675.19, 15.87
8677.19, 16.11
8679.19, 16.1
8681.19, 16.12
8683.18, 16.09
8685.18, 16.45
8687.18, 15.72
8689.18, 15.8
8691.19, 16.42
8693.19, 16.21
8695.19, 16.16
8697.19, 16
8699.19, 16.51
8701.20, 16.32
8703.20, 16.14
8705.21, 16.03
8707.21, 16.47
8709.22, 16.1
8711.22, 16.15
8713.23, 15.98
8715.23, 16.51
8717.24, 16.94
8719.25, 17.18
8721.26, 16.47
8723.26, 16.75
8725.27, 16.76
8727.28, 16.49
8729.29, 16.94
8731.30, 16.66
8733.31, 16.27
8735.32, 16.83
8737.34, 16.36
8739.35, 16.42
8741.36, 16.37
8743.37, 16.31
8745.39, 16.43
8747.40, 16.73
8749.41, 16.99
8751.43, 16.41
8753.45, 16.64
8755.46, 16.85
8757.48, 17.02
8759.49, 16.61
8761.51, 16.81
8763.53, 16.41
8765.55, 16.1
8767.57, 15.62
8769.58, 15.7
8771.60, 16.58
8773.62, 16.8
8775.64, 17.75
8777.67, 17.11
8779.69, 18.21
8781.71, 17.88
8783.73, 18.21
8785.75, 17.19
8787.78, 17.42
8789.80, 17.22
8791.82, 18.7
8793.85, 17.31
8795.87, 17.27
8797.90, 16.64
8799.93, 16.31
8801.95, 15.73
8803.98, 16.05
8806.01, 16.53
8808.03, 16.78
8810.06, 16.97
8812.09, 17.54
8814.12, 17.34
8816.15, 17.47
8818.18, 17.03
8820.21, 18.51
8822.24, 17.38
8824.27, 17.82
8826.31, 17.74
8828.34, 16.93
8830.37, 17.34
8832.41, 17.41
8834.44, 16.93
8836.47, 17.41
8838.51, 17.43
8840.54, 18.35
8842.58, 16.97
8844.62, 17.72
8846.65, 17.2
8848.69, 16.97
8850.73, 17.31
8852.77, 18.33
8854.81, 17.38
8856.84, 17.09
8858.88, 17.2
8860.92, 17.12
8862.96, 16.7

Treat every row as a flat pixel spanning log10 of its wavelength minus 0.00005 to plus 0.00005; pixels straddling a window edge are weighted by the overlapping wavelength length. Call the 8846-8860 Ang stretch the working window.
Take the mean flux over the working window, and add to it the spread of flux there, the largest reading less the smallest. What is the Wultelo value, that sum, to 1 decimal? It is 18.7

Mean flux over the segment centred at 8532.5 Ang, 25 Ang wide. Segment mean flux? 14.6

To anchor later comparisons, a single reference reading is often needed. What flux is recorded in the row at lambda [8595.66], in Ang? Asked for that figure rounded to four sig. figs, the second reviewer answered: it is 16.02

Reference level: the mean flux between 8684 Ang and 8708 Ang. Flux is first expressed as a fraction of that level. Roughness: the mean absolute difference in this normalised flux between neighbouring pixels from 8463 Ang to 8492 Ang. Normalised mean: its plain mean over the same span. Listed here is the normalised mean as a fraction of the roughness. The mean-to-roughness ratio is 36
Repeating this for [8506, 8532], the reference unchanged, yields 56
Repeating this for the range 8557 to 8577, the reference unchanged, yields 50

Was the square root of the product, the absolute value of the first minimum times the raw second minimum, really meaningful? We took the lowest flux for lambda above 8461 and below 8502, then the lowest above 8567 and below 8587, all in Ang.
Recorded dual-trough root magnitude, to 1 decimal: 14.9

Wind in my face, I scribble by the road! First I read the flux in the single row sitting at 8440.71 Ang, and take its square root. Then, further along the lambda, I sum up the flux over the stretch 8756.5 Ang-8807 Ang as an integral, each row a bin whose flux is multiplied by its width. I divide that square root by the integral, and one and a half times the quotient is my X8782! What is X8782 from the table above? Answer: 0.0069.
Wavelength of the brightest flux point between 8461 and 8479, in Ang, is 8477.72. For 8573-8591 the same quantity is 8575.89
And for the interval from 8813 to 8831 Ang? 8820.21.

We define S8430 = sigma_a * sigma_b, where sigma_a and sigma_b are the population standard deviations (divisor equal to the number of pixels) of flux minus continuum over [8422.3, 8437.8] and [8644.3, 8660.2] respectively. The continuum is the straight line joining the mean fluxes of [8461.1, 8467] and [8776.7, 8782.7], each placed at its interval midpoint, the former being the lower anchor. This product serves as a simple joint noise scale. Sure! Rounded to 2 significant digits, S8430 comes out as 0.27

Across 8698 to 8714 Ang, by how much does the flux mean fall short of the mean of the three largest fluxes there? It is 0.22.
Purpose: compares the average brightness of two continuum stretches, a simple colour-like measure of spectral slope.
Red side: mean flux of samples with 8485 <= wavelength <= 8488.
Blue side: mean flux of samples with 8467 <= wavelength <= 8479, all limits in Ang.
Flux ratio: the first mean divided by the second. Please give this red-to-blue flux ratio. 1.02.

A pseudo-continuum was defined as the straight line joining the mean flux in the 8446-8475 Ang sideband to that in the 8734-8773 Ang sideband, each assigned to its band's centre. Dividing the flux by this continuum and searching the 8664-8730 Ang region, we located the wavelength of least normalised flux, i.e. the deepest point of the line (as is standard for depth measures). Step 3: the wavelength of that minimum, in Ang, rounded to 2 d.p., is 8665.21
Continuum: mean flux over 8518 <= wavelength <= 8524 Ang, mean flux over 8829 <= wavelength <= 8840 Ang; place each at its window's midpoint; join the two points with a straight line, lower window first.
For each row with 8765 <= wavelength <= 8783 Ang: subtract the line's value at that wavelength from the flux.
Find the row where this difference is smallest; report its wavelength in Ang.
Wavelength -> 8767.57 Ang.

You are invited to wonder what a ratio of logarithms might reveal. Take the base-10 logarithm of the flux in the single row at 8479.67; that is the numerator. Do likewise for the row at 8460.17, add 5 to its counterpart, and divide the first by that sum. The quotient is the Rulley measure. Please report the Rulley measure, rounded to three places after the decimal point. 0.195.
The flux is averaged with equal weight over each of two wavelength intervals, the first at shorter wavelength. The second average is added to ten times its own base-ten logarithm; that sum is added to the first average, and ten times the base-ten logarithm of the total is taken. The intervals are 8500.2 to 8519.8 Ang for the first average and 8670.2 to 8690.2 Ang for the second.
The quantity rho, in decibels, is 16.4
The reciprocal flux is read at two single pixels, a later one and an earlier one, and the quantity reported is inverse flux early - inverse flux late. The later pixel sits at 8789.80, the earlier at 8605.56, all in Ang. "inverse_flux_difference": 0.004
